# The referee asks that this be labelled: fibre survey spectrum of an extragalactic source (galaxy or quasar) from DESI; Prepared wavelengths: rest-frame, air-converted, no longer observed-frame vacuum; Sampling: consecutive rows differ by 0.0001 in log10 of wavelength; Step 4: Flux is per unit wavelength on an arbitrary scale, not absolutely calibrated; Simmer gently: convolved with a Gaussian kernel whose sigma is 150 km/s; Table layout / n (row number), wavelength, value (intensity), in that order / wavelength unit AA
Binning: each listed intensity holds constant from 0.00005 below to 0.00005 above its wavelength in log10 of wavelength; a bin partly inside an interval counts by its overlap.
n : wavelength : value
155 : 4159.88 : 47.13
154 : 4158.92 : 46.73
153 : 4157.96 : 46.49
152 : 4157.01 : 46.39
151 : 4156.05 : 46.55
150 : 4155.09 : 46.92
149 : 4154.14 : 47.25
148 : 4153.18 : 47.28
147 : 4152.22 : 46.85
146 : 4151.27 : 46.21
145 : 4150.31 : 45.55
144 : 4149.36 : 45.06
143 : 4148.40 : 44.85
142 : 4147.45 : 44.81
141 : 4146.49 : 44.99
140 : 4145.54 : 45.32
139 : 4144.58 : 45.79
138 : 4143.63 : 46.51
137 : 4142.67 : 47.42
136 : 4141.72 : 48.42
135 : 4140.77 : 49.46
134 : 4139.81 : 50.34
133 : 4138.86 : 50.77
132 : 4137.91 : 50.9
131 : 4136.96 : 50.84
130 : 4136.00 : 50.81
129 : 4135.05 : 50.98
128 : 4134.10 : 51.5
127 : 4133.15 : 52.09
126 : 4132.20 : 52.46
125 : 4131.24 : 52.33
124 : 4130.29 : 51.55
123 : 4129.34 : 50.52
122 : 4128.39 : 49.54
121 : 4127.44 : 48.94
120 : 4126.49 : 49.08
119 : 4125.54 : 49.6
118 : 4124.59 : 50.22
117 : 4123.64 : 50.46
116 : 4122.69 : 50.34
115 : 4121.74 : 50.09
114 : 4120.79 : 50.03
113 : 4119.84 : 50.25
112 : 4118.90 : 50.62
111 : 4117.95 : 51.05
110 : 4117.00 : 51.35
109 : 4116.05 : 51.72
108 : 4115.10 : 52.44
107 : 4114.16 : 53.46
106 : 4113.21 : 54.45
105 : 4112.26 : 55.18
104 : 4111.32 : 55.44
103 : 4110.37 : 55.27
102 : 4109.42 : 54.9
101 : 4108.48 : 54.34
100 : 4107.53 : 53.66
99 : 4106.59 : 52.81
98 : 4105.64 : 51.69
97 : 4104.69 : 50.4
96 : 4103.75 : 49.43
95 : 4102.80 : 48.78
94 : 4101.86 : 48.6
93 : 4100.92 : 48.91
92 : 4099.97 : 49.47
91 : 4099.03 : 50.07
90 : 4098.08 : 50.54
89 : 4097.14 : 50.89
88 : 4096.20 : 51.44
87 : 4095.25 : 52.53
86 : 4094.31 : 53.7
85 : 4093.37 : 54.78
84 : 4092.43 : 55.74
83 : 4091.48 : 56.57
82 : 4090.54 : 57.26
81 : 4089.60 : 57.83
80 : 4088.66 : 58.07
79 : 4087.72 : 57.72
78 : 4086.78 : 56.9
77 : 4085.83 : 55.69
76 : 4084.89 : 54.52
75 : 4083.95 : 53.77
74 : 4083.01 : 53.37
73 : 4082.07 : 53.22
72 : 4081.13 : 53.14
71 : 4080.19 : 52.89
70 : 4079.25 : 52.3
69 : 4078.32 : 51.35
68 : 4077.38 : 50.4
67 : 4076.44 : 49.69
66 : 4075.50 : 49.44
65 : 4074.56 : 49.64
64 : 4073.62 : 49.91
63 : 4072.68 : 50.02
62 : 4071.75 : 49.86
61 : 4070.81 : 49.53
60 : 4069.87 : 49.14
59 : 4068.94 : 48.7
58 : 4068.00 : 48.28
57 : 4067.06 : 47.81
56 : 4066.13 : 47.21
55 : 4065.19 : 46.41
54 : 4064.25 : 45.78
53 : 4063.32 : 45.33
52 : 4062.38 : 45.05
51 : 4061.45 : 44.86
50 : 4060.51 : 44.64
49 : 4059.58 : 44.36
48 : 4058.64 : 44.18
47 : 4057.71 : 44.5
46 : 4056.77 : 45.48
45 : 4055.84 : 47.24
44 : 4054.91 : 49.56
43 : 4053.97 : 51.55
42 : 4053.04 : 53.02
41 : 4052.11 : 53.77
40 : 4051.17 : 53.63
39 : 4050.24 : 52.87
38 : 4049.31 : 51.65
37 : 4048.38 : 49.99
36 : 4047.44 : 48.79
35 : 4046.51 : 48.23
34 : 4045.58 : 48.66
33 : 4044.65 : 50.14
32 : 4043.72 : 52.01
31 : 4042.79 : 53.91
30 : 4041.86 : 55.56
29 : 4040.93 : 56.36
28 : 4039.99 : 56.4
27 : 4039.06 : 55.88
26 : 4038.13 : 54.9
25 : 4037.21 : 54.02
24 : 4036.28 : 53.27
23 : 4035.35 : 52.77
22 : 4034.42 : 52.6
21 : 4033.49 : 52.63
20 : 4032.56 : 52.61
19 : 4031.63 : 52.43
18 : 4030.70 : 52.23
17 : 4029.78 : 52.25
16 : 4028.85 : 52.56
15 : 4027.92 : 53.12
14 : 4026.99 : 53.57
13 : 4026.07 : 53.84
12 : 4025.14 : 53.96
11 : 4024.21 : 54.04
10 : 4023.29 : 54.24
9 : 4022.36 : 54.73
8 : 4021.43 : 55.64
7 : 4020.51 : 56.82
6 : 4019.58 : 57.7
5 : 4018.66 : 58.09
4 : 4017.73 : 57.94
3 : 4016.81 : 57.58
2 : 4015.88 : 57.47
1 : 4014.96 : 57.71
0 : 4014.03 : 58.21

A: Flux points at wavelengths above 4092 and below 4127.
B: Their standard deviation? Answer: 2.2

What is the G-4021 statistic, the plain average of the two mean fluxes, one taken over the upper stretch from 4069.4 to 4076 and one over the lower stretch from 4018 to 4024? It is 53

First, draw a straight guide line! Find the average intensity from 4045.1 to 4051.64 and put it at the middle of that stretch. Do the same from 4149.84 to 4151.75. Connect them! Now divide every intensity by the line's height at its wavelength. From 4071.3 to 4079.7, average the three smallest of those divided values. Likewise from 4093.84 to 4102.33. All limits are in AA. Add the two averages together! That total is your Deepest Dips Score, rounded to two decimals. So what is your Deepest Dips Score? 2.02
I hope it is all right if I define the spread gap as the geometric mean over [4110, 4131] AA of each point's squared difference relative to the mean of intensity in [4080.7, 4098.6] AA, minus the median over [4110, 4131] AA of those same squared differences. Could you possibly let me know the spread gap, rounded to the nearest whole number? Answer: -10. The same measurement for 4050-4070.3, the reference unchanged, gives -25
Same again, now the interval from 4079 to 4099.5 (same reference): -2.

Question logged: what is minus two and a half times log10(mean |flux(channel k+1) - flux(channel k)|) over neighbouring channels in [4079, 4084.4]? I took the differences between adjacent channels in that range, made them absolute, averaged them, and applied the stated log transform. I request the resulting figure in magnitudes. 1.3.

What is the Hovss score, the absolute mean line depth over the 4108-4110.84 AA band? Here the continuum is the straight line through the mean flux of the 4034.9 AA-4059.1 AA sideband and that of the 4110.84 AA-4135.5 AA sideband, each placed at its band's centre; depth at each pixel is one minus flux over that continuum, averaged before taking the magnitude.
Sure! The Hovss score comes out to 0.067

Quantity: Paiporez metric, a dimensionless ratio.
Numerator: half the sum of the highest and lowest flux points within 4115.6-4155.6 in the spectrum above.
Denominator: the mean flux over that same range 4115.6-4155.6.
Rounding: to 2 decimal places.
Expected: 0.99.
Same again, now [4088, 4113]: 1.01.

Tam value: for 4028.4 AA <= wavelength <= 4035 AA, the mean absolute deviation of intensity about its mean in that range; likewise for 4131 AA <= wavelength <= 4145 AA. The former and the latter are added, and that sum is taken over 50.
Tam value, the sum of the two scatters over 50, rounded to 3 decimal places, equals 0.037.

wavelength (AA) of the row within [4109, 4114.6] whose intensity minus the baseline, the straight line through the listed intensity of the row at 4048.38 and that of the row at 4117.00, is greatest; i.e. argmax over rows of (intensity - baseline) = 4111.32 AA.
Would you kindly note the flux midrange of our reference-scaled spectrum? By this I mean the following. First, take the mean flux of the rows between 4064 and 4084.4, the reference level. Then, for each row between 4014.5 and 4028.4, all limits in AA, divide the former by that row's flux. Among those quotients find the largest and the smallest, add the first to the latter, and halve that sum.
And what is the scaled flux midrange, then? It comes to 0.90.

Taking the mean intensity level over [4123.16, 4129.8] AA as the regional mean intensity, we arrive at 49.8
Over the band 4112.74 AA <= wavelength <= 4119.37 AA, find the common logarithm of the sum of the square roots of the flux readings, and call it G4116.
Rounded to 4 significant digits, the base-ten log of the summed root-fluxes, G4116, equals 1.704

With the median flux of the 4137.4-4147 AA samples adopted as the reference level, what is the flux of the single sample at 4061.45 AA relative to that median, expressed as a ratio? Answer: 0.94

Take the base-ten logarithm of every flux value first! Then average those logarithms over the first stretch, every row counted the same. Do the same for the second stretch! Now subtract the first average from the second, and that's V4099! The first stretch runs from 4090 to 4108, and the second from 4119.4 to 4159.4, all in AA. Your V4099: -0.029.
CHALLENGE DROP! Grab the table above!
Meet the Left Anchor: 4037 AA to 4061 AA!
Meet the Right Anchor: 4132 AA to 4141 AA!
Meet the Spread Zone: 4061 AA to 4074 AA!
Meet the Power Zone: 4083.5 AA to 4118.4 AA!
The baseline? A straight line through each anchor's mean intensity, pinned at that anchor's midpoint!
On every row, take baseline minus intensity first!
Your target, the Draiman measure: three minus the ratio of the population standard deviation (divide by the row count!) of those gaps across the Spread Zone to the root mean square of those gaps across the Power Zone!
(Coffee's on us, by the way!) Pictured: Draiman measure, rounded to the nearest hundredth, 2.49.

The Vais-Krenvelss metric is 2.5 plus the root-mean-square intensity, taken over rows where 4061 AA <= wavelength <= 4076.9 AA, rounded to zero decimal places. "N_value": 51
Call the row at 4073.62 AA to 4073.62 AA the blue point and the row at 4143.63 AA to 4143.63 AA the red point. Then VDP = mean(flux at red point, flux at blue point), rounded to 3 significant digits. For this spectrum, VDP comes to 48.2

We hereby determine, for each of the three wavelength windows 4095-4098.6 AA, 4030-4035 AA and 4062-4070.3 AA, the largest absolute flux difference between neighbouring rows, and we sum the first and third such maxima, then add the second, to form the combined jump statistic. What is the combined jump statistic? 2.09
